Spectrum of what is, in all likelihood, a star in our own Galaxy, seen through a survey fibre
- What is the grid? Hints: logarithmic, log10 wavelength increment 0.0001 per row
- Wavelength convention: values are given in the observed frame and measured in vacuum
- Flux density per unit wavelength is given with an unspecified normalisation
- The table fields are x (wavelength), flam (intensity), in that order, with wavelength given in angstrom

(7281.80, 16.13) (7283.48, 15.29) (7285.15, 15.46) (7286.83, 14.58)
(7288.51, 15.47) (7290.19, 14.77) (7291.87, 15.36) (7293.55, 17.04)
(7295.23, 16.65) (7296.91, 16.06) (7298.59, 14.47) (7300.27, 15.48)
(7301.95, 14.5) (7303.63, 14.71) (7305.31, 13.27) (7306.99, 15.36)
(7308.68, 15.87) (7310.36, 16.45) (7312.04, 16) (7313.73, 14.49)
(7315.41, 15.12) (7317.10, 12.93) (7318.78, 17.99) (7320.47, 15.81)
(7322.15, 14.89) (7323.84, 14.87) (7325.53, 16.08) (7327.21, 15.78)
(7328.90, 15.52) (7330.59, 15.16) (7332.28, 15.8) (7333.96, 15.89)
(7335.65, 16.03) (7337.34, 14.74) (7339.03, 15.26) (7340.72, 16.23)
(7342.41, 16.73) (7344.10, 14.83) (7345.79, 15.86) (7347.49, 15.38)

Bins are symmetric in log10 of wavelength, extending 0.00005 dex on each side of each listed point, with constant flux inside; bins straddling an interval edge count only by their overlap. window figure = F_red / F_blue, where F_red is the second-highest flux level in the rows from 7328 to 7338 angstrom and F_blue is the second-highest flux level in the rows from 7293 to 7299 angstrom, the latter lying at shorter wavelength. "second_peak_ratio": 0.95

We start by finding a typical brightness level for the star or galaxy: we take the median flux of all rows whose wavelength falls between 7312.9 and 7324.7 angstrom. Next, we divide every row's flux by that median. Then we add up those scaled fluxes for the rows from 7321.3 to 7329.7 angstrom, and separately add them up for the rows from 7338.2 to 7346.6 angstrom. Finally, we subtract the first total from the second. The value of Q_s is 0.12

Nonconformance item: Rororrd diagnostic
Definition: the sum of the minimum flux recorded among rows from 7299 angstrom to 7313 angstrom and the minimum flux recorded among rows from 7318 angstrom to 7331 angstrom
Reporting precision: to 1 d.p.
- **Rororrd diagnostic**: 28.1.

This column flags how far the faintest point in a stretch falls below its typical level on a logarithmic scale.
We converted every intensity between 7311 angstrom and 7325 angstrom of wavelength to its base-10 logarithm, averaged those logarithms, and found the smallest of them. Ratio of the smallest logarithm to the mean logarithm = 0.940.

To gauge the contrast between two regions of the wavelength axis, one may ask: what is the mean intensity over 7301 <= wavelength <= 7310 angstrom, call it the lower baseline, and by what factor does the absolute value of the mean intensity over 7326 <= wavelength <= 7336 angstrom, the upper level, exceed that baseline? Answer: 1.06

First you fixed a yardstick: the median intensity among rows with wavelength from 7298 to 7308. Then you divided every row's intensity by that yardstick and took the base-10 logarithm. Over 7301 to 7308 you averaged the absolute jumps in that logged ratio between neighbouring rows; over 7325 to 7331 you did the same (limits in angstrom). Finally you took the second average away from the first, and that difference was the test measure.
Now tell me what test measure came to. 0.030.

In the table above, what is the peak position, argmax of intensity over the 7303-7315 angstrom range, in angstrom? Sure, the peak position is 7310.36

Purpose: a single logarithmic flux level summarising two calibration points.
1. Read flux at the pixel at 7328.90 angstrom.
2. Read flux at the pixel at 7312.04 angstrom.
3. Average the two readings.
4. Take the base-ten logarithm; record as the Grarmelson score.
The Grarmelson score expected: 1.20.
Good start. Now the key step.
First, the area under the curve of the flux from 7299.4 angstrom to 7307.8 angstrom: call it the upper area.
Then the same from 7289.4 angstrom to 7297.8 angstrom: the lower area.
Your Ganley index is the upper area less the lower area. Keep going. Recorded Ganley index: -11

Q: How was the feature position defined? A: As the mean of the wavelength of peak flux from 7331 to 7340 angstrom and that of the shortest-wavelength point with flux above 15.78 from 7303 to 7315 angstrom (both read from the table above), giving 7322.2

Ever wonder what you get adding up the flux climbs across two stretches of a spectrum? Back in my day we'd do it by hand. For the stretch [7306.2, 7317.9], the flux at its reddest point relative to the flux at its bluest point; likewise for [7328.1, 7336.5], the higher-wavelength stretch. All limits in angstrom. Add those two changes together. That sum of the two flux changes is -1.9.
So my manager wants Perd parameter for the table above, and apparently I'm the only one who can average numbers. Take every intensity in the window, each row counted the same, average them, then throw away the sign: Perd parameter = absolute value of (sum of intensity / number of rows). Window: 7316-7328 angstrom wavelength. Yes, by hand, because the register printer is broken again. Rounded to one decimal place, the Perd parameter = 15.5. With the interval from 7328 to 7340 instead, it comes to 15.5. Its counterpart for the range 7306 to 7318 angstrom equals 15.2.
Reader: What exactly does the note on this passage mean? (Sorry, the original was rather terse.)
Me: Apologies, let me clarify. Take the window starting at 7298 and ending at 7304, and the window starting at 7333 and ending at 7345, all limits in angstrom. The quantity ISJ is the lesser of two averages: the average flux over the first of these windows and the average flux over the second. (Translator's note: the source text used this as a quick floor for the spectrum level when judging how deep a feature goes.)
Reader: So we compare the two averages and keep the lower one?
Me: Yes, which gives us 14.8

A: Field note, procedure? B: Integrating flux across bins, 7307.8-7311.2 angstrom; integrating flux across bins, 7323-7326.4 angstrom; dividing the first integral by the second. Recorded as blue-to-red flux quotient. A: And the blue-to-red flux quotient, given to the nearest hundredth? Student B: 1.04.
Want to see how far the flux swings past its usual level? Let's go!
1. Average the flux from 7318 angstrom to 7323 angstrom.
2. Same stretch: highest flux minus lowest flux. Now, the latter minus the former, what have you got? -13.1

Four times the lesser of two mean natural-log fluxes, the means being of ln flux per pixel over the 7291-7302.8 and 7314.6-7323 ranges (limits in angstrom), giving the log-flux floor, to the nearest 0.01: 10.90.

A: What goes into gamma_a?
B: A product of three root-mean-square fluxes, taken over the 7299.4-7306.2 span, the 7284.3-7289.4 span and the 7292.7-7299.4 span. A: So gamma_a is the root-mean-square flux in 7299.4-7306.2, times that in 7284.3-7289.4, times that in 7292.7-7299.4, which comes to 3542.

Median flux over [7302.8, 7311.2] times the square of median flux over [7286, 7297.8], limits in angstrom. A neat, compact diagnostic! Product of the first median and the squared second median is 3676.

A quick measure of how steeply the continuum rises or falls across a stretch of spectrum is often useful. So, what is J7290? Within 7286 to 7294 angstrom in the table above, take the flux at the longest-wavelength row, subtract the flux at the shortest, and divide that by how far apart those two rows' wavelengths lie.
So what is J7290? 0.4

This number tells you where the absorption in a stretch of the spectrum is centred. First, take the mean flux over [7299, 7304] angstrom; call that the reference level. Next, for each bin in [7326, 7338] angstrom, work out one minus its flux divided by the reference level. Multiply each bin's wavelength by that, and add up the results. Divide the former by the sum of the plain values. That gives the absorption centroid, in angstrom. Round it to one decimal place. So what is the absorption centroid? 7331.8 angstrom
